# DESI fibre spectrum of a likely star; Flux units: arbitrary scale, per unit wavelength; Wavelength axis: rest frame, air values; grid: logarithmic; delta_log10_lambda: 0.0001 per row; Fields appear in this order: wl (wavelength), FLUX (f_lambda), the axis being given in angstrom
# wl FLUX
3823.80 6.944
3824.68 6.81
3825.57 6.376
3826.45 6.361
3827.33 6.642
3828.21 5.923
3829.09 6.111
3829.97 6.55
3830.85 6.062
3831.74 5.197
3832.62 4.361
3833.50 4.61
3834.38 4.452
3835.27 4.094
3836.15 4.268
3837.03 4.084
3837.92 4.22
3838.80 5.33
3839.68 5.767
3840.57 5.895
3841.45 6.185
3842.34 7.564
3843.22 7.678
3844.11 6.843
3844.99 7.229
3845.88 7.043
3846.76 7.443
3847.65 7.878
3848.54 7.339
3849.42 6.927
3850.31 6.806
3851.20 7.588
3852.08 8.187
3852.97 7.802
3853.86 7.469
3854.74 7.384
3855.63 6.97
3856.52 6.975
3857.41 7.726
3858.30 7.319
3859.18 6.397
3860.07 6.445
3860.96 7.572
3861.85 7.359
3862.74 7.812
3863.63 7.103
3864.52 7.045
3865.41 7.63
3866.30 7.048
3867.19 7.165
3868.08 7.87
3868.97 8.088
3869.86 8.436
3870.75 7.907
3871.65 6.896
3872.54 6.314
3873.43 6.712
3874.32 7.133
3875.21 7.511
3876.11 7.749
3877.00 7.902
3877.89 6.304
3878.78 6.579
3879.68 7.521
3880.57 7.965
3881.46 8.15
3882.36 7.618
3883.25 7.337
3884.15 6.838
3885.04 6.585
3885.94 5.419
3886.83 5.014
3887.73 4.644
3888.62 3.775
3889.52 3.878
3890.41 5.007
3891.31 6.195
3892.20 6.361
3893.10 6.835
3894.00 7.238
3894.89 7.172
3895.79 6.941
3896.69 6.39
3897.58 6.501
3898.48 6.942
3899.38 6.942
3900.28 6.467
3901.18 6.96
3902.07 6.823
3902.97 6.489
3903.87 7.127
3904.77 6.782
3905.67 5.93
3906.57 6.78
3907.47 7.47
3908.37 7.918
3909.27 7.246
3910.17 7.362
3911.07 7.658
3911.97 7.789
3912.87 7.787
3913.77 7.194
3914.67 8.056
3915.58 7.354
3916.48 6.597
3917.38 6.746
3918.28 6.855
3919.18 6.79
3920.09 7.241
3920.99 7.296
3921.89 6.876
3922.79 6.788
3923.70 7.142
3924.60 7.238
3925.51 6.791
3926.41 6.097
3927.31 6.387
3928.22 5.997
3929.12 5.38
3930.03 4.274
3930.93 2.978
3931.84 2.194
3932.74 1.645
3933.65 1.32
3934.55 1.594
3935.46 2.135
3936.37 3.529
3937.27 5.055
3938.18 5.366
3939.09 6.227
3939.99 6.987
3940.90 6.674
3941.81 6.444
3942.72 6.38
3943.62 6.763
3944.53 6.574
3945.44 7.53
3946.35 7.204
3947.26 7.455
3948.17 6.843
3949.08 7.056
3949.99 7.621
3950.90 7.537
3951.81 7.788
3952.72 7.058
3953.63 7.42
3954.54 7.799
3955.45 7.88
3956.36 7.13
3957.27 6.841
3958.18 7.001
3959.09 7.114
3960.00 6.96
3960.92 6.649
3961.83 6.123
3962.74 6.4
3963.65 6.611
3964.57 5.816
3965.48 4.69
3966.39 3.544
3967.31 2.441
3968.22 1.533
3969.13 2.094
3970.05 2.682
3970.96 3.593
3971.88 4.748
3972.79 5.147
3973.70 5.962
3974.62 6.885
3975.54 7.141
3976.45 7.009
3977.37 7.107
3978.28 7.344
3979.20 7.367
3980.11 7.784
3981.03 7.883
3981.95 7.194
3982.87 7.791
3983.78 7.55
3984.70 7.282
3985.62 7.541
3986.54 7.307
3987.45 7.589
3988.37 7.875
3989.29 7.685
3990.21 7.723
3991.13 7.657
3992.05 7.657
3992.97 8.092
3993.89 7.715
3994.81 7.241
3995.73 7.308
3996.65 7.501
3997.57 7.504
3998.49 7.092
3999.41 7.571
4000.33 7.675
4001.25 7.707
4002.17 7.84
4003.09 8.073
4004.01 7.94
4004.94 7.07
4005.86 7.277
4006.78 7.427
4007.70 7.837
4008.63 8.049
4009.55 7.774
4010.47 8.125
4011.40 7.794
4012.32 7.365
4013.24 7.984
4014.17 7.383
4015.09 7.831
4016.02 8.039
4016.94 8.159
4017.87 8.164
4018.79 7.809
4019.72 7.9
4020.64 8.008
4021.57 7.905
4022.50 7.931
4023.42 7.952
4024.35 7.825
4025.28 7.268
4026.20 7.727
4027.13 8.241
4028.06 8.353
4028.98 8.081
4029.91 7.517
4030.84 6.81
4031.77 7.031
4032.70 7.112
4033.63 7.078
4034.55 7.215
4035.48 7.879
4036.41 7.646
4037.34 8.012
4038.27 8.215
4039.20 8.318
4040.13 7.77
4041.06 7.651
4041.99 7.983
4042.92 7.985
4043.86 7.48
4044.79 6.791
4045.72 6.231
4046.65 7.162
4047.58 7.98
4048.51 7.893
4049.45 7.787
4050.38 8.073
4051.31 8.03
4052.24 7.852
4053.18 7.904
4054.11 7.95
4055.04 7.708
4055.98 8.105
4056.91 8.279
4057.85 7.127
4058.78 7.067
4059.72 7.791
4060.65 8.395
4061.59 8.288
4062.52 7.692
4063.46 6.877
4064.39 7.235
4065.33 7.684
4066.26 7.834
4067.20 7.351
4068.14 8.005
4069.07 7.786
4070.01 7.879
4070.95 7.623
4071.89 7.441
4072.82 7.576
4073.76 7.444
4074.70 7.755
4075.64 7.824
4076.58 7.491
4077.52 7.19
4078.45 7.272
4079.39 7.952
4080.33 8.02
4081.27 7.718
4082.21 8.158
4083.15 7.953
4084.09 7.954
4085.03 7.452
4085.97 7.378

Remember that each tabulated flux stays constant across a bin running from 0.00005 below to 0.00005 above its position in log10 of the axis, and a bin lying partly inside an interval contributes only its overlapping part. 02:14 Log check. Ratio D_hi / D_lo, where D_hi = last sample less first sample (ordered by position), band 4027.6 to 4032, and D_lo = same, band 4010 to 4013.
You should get 1.74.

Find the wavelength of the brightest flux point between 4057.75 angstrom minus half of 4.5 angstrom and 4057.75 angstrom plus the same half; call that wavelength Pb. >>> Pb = 4056.91 angstrom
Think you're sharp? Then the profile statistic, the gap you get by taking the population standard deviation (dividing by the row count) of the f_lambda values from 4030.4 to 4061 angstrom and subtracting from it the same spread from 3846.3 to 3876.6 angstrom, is 0.0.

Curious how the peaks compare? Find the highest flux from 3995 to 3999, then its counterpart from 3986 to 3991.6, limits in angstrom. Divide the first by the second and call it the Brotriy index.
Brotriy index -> 0.95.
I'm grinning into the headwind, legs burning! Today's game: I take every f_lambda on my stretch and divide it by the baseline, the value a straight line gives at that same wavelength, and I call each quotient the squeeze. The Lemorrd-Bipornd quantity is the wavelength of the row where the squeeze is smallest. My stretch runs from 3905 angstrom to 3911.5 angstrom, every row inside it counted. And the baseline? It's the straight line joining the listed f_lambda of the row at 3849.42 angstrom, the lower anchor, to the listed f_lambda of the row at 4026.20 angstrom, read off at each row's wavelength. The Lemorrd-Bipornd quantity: 3905.67 angstrom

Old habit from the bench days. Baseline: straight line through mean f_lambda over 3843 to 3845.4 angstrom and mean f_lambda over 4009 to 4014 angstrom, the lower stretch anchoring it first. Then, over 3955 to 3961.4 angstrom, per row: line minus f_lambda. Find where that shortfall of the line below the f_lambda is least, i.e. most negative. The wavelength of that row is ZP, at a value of 3955.45 angstrom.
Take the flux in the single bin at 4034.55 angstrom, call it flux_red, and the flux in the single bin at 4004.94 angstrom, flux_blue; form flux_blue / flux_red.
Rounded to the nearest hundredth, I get 0.98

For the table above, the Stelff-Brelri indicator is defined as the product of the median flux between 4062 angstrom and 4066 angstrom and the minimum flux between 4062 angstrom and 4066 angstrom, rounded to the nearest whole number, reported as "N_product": 51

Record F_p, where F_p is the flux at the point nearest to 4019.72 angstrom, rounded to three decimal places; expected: 7.900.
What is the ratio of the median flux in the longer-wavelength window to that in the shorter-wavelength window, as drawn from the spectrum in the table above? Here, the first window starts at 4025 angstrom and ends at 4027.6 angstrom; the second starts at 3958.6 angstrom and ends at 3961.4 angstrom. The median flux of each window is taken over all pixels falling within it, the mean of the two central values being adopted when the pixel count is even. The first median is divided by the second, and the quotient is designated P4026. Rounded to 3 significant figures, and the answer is 1.11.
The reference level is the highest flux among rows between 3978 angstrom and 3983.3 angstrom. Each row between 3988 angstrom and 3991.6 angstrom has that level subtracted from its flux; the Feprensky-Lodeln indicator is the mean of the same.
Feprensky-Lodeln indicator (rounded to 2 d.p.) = -0.15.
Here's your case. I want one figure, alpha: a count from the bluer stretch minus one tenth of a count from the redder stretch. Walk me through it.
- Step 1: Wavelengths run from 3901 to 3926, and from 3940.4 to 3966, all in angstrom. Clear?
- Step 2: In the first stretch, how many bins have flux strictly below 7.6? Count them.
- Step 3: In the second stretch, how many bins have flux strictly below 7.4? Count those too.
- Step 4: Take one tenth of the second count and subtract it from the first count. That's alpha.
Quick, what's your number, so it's 21.0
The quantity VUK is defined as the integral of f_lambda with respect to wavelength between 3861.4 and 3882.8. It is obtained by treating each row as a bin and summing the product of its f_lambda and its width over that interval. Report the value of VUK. 159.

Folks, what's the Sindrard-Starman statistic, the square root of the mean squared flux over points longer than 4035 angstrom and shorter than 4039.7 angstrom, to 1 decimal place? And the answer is 8.0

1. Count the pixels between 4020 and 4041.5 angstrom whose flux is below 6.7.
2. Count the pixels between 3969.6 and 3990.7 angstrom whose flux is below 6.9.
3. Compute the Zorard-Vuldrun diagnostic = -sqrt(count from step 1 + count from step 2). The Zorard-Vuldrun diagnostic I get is -2.4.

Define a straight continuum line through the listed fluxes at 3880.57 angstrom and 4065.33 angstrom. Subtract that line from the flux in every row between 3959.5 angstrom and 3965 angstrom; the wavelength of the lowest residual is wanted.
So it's 3964.57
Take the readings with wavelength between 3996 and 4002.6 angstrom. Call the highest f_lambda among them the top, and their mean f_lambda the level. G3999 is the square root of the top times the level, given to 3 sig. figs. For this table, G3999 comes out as 7.70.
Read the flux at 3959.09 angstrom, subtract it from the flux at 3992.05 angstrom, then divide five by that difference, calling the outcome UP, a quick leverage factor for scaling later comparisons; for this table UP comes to 9.2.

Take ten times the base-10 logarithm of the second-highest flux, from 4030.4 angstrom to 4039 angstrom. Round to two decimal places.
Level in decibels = 9.04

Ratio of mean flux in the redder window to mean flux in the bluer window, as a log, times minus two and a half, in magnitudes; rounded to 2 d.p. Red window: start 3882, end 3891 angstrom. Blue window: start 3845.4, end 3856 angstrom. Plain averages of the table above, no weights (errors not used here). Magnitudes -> 0.30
